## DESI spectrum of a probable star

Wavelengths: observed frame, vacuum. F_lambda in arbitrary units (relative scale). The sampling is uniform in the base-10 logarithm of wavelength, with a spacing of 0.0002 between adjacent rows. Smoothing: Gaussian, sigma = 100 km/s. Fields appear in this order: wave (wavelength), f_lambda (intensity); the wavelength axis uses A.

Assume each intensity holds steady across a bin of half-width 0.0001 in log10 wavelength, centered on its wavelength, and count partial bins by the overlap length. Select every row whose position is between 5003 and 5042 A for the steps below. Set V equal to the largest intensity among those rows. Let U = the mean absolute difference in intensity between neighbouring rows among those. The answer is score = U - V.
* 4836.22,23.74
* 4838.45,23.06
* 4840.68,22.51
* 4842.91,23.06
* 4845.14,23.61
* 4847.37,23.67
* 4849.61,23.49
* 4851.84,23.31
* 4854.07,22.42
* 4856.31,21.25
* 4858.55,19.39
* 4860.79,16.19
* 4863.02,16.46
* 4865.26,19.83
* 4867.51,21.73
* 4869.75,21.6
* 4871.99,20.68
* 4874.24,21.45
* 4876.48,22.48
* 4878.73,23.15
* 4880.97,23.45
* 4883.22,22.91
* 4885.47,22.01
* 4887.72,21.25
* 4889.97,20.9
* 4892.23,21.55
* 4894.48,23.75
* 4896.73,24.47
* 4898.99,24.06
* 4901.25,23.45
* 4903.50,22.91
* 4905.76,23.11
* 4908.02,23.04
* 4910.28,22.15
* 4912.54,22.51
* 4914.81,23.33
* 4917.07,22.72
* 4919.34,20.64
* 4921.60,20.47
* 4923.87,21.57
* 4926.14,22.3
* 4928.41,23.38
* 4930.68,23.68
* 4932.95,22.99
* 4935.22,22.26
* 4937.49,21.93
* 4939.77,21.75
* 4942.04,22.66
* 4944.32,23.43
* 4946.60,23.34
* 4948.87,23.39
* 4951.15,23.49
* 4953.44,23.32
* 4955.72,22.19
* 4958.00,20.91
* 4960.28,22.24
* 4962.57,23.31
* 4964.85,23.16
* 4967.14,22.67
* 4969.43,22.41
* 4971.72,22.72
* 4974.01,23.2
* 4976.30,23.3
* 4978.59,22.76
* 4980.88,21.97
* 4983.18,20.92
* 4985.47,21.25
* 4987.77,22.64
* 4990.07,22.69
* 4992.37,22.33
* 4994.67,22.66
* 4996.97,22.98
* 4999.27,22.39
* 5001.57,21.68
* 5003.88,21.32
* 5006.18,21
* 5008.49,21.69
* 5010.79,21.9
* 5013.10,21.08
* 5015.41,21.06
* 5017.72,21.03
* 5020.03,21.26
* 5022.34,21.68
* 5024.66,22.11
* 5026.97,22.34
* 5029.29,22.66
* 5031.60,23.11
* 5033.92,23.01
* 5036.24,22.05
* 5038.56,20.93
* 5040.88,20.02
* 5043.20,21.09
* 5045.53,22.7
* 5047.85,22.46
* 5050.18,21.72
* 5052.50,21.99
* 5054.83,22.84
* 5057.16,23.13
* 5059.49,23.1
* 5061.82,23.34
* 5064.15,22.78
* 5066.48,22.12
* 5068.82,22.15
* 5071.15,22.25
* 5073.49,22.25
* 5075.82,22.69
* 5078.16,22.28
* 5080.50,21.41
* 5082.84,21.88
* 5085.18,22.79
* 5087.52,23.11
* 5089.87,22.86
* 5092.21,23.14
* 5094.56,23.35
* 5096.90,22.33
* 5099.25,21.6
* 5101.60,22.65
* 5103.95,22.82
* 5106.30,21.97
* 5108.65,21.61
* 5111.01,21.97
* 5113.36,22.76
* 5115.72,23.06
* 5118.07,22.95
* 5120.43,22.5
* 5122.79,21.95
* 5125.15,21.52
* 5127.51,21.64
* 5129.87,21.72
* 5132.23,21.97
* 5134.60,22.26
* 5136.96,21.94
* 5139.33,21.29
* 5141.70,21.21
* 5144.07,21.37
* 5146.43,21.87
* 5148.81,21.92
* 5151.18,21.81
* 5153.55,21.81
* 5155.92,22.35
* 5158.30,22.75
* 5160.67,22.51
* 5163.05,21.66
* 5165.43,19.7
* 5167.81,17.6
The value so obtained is -22.7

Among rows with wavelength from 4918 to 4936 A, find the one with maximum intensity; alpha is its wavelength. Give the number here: 4930.68 A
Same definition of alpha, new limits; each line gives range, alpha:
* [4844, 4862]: 4847.37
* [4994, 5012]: 4996.97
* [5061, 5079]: 5061.82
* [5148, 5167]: 5158.30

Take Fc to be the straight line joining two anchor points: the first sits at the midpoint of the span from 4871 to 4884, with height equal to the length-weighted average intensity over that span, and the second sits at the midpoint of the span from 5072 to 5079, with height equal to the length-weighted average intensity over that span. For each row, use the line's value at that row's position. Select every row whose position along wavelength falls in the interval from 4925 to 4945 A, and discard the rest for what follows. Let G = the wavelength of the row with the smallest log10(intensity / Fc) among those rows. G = 4939.77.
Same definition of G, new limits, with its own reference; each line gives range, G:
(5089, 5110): 5099.25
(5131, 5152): 5141.70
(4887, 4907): 4889.97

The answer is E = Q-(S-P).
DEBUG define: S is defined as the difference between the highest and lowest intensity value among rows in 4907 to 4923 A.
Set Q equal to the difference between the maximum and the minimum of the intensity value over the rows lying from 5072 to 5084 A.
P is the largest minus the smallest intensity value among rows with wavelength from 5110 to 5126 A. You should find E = 0.0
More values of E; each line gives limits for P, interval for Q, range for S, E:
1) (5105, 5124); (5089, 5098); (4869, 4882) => -0.3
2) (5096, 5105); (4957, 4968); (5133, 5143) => 2.6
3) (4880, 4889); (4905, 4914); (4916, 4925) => 0.9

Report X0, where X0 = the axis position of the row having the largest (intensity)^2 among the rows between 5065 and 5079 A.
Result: 5075.82 A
